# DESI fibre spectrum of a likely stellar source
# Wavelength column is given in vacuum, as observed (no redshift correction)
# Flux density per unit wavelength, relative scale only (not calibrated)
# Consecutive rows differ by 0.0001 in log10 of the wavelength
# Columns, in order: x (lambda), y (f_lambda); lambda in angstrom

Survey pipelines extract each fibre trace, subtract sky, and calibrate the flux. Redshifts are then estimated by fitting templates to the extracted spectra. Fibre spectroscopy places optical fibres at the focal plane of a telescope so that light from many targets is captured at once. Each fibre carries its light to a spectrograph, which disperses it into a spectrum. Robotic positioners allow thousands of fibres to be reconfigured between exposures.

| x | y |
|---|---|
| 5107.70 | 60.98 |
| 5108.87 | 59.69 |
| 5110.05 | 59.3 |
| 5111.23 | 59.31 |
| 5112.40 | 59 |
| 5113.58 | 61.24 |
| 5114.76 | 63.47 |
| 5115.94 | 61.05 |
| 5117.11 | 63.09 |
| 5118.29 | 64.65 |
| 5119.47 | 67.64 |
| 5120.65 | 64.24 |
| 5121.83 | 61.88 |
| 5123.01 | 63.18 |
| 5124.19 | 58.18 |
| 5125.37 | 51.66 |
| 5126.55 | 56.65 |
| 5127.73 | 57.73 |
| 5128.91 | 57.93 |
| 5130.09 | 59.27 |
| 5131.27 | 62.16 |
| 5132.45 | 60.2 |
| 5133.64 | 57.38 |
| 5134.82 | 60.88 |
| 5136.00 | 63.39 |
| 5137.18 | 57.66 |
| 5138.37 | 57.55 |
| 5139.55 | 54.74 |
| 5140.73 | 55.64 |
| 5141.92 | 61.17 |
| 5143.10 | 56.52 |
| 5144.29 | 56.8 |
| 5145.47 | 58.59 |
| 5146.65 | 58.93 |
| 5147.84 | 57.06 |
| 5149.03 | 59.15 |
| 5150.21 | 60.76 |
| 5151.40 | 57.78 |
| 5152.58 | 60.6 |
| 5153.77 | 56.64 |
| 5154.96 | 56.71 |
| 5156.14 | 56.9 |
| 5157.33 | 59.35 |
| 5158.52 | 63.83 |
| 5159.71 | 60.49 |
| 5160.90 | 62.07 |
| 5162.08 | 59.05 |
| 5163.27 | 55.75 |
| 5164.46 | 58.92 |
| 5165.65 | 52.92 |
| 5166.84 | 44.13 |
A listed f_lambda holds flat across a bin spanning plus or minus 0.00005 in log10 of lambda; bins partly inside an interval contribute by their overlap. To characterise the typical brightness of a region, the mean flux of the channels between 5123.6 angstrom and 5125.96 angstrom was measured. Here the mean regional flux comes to 54.9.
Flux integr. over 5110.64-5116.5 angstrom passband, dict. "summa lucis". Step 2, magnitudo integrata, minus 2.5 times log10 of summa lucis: -6.38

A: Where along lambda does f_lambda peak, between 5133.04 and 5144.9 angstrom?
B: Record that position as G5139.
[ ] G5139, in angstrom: 5136.00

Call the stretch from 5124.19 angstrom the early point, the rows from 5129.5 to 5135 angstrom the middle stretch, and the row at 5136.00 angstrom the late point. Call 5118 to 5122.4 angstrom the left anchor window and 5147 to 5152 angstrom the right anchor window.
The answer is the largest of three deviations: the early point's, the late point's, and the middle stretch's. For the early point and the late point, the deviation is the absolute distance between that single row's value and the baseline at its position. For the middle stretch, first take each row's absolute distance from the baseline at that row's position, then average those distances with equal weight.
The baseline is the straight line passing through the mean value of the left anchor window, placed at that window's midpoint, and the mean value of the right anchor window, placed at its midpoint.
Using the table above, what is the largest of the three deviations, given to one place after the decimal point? 5.6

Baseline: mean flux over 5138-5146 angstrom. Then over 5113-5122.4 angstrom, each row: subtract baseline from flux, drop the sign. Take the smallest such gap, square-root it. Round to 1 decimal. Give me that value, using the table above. 1.9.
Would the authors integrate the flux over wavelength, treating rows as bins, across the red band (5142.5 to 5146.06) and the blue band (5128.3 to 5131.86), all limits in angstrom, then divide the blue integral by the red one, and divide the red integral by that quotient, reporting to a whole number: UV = 196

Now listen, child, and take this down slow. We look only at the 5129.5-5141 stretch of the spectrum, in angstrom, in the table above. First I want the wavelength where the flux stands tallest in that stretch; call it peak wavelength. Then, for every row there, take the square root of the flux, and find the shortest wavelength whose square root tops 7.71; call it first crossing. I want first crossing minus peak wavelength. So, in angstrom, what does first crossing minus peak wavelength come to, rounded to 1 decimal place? -4.7 angstrom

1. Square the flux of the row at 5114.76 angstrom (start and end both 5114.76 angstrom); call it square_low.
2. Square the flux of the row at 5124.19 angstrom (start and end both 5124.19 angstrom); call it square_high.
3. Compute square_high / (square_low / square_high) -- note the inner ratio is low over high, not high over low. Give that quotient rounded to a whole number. 2844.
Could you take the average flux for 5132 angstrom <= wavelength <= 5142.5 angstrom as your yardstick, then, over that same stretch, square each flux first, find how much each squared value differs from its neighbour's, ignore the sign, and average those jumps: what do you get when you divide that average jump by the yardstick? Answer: 6.0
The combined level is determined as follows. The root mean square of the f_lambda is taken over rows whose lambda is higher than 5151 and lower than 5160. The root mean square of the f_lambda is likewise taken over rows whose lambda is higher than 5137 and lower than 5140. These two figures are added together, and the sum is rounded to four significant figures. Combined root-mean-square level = 115.8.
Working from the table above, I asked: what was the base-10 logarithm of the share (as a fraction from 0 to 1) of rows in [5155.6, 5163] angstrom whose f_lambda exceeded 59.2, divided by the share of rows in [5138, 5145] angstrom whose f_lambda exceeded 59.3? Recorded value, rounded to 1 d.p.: 0.6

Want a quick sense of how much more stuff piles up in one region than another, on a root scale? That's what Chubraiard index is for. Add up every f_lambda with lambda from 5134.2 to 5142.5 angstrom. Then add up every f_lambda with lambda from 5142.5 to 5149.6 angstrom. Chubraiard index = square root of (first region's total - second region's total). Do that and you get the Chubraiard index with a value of 8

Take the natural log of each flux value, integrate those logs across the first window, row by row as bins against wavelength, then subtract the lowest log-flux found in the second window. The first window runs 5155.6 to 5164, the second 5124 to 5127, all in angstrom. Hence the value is 30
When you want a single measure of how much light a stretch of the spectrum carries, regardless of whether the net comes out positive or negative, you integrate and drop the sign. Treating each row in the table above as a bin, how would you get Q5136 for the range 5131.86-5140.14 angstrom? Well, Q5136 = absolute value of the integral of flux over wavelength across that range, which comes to 487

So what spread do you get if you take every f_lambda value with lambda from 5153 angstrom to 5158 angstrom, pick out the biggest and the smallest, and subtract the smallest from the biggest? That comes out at 2.7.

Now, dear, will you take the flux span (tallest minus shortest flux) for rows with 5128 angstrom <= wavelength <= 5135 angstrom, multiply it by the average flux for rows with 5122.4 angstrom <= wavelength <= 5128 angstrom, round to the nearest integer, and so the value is 275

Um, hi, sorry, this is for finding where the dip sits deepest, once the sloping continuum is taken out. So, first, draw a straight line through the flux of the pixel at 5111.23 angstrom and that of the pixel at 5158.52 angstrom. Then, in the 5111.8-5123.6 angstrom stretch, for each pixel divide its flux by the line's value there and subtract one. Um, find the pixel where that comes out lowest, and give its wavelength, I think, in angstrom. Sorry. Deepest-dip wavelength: 5112.40 angstrom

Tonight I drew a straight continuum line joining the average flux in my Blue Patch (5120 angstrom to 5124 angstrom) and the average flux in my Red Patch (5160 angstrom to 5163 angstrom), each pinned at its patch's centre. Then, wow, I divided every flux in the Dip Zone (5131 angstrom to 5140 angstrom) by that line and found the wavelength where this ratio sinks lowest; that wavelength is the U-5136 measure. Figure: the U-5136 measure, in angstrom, 5139.55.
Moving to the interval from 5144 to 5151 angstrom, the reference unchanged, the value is 5144.29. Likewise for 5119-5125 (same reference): 5124.19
